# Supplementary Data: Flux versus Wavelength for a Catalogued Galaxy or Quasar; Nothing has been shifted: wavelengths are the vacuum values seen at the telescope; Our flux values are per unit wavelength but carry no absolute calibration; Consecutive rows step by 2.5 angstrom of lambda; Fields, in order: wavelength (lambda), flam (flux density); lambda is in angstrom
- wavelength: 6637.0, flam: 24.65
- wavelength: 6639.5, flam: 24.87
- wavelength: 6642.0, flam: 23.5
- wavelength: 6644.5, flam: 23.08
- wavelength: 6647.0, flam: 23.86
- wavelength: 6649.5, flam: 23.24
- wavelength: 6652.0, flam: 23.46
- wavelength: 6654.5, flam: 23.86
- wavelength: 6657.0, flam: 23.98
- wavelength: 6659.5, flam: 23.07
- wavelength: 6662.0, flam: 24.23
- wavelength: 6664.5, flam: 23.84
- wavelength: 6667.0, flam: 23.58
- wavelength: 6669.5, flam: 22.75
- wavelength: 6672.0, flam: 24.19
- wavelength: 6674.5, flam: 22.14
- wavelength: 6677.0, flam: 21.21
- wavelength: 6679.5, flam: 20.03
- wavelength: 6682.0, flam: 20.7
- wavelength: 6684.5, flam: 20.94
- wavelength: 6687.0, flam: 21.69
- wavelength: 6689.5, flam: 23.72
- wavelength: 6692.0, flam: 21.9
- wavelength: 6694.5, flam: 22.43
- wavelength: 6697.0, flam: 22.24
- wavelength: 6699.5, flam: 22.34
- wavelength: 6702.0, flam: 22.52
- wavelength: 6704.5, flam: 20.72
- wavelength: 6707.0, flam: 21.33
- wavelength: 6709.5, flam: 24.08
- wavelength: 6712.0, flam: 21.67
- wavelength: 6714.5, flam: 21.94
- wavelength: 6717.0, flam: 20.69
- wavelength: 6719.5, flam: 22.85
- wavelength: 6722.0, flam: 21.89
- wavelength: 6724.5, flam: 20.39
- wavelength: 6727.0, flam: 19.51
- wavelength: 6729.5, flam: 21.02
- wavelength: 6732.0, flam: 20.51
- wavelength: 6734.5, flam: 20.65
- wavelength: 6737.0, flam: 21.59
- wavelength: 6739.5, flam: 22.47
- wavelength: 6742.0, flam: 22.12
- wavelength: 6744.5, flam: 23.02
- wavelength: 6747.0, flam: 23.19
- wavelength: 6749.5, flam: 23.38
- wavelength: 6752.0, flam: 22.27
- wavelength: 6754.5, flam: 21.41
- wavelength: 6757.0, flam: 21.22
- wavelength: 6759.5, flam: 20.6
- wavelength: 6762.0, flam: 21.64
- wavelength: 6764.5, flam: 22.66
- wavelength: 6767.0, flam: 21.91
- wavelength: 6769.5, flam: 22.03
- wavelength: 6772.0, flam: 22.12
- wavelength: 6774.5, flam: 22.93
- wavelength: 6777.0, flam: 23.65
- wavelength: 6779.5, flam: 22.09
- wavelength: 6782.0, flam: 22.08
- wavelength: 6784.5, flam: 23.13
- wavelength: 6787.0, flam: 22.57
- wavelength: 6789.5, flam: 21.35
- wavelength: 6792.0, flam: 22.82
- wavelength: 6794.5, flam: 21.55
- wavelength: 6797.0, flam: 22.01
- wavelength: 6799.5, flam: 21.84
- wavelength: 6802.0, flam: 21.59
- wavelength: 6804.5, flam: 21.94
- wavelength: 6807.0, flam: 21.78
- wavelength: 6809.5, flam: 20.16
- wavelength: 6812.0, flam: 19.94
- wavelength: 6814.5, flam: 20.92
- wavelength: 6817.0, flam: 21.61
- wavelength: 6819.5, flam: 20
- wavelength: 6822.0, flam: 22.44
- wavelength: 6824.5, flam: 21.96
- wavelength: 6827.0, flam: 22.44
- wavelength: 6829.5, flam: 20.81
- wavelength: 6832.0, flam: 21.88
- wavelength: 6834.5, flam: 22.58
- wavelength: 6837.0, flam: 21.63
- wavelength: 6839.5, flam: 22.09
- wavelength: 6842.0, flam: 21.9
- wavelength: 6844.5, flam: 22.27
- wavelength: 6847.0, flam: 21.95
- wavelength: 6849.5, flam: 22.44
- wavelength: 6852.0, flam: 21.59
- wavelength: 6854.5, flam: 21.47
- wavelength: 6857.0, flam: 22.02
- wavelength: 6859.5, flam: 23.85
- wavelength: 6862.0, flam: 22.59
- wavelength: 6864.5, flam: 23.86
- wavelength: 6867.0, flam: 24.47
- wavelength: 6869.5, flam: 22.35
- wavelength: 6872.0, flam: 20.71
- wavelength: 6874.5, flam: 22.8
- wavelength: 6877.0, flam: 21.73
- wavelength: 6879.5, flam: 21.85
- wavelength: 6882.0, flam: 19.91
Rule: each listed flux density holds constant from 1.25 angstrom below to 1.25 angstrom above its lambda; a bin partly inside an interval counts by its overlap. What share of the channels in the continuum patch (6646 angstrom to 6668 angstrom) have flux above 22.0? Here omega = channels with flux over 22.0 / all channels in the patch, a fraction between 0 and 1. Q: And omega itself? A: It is 1.0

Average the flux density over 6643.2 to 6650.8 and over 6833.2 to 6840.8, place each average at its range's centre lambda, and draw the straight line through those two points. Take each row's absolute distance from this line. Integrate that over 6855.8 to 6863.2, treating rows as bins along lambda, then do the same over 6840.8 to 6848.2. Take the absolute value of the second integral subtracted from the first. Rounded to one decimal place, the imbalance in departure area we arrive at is 5.4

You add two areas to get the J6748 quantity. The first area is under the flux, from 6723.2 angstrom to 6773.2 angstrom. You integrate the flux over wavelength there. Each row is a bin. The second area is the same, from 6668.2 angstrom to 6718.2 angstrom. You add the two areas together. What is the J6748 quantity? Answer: 2182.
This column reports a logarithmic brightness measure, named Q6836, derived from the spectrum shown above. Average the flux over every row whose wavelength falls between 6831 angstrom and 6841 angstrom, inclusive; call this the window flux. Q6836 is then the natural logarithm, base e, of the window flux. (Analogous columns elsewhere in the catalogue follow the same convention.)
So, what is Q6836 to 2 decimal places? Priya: 3.09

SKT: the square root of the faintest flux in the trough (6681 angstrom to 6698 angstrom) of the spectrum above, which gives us 4.55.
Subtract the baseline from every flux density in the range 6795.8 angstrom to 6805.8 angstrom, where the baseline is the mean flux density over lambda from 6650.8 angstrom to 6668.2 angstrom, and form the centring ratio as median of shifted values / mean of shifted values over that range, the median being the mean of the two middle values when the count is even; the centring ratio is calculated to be 0.98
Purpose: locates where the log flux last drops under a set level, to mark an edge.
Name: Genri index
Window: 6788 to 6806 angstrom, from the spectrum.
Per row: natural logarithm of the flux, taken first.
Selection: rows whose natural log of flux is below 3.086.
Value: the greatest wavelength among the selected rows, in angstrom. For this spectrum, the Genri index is 6802.0 angstrom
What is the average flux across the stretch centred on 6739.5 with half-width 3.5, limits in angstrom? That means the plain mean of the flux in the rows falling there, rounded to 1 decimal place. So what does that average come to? 22.1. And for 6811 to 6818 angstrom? 20.8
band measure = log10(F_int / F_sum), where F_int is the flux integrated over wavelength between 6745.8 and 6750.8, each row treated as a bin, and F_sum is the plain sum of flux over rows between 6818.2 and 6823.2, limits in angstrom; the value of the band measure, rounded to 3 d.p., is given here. 0.438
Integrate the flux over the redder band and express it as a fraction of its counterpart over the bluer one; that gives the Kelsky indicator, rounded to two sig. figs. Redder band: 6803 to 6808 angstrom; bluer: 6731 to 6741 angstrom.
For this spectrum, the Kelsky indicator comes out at 0.51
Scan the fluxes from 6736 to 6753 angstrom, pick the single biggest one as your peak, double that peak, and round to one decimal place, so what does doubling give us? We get 46.8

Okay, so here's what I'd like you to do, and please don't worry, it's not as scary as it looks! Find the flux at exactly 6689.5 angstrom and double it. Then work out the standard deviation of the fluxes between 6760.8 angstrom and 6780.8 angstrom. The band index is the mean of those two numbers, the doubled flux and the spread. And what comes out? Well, 24.0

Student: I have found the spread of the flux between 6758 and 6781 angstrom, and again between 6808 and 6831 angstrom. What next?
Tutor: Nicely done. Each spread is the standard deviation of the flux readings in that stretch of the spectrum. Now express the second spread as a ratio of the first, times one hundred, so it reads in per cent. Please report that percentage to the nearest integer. 118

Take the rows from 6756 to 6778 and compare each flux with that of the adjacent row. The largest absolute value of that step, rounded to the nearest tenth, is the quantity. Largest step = 1.0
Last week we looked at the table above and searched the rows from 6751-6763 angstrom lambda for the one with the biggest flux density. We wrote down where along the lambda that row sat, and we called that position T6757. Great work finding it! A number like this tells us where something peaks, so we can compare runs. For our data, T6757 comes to 6752.0 angstrom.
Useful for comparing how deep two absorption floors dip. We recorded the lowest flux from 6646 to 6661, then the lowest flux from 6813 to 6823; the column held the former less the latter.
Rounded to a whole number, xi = 3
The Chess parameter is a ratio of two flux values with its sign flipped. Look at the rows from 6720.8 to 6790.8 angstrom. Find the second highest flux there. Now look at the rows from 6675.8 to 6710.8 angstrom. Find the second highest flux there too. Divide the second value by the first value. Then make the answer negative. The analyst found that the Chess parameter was -1.01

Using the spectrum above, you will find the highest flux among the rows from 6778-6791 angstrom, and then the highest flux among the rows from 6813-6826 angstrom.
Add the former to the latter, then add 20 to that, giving 65.6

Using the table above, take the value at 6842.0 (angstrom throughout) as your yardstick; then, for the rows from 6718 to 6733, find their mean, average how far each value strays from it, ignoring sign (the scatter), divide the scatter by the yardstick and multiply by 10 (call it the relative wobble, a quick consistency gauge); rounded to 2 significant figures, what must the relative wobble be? 0.41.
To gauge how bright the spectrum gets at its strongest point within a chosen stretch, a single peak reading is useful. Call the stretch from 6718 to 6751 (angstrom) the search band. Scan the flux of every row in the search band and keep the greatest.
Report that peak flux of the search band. 23.38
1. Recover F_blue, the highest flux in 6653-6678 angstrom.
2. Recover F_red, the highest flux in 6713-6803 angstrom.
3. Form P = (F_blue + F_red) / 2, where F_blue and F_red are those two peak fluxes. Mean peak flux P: 23.9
